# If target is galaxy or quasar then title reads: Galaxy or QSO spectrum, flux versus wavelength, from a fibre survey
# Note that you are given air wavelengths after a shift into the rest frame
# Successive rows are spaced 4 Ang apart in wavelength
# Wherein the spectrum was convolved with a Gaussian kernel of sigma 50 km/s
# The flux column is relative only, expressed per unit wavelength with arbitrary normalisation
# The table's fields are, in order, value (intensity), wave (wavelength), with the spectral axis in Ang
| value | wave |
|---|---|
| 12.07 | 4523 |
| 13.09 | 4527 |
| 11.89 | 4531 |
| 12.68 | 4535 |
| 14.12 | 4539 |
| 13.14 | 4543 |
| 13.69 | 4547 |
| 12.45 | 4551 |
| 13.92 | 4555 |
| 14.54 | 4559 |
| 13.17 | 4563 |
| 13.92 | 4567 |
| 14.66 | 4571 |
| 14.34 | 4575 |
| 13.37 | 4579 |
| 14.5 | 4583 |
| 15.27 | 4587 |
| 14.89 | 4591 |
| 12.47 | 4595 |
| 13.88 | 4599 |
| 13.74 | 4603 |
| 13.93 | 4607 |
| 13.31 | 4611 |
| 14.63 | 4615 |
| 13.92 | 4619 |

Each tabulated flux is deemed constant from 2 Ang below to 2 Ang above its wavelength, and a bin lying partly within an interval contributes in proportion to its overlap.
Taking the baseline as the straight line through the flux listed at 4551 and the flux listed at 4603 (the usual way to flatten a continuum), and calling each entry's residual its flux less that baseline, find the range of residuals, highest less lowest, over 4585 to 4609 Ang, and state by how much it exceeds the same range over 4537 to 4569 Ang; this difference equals 1.0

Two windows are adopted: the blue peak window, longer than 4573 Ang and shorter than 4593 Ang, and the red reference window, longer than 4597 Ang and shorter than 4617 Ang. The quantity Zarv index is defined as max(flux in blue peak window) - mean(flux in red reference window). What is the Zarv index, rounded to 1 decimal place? 1.4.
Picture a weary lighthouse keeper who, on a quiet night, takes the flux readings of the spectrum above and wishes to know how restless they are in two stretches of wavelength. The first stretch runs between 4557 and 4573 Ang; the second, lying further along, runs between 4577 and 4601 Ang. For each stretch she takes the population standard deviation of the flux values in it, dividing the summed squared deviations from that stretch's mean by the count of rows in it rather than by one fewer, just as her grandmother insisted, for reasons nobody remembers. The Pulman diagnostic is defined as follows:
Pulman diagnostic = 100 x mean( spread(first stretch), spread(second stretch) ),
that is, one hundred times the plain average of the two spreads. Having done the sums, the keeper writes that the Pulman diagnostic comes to 77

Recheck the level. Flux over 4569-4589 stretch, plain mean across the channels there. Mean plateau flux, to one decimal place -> 14.4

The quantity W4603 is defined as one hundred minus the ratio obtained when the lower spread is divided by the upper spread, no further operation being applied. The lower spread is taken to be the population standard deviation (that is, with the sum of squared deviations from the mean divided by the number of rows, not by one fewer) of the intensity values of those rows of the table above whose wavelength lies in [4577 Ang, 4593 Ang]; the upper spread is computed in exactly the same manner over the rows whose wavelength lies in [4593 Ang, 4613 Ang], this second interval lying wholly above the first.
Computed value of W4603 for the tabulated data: 98.7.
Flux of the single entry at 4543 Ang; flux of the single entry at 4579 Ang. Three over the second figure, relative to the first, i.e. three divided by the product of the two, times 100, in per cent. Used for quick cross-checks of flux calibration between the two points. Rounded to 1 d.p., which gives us 1.7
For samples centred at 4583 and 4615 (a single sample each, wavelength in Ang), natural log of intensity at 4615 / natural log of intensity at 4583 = 1.00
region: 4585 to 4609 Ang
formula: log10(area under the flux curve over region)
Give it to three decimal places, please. 2.527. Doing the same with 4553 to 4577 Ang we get 2.529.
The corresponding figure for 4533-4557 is 2.505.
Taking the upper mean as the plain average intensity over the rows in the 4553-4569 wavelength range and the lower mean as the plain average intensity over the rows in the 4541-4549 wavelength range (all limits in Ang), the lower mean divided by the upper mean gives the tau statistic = 0.97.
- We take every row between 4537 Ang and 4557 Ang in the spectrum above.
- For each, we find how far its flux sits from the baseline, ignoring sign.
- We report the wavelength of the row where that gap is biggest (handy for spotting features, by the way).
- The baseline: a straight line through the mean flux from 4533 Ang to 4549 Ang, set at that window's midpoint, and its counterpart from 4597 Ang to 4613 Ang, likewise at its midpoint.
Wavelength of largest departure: 4551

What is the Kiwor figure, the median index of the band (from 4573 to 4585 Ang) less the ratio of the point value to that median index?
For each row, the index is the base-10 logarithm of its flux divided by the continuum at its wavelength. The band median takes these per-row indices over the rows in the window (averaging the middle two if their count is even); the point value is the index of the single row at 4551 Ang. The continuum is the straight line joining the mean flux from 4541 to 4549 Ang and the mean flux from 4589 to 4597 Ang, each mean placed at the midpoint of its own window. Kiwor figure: 1.4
